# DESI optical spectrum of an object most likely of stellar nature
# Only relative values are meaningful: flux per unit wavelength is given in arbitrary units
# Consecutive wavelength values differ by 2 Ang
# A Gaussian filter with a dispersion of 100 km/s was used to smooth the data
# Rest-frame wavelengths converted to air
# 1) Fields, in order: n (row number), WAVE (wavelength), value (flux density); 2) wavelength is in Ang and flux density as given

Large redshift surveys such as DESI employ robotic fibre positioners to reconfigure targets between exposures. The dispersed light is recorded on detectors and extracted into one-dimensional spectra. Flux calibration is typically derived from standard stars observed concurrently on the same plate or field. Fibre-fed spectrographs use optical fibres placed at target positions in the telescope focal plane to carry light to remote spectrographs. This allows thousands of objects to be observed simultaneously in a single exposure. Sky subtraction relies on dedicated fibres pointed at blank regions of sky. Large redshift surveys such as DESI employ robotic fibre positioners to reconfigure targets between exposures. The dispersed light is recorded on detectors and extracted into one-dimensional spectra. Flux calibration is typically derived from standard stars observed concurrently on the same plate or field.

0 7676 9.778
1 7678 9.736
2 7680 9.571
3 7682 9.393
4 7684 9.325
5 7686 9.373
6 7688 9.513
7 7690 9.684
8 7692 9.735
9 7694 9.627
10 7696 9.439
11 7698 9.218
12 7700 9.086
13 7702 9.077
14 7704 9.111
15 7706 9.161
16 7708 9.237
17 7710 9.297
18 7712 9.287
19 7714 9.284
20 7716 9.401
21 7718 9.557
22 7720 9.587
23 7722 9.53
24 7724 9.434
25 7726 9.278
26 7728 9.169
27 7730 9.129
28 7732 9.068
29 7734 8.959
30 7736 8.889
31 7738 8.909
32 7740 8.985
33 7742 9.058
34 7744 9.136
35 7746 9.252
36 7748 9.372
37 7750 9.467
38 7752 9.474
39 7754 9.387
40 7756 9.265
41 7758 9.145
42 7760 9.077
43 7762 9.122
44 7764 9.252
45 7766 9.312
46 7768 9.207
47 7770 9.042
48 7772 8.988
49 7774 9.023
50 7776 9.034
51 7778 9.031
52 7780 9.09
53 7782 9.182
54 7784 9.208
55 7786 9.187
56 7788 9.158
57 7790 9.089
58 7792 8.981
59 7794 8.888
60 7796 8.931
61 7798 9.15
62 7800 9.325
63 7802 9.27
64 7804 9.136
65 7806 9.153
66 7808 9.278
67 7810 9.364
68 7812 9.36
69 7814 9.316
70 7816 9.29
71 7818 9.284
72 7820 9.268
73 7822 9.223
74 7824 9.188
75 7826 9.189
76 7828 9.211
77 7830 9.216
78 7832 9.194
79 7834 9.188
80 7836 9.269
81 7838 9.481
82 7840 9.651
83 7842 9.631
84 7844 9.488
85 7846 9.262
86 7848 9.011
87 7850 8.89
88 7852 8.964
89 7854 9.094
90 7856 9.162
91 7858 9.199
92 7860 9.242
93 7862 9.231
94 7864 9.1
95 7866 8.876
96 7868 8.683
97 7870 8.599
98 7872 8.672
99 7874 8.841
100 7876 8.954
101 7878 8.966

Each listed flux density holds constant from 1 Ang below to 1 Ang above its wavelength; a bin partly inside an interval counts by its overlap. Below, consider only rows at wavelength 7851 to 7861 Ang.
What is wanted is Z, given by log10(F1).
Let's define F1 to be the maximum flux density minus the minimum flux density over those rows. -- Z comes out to -0.6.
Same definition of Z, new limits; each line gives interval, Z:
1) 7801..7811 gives -0.6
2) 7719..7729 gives -0.4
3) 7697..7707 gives -0.9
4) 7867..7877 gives -0.4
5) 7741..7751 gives -0.4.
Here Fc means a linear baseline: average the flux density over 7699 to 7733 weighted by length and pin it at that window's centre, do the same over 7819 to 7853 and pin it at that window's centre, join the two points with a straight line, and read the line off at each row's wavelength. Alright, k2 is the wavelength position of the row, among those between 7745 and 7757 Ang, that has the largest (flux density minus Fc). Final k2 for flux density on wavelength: 7752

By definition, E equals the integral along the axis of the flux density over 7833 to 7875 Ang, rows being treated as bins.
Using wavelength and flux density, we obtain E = 383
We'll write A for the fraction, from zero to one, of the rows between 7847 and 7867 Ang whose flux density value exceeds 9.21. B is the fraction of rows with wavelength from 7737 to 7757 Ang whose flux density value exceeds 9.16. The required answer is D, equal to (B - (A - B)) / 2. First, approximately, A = 0.2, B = 0.60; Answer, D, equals 0.5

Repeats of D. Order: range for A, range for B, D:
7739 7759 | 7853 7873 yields 0.1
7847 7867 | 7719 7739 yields 0.4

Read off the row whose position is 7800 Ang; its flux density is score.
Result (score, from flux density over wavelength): 9.325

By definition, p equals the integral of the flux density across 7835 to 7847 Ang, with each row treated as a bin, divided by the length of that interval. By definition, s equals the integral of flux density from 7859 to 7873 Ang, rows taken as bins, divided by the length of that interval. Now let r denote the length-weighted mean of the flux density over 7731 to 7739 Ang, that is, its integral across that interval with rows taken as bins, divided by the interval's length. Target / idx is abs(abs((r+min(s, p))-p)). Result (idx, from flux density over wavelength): 8.4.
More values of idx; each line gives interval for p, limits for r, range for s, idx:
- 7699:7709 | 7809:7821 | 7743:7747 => 9.3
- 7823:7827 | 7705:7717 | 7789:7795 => 9.1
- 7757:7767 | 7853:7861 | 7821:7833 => 9.2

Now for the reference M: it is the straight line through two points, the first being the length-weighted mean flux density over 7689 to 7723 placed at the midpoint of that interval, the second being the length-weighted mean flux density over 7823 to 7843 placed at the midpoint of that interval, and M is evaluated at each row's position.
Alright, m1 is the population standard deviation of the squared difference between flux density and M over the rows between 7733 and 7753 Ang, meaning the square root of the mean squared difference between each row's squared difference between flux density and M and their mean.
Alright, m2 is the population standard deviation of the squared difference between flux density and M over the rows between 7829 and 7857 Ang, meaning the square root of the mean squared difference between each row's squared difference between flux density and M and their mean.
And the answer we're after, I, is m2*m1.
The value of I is 0.004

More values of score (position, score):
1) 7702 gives 9.077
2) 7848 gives 9.011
